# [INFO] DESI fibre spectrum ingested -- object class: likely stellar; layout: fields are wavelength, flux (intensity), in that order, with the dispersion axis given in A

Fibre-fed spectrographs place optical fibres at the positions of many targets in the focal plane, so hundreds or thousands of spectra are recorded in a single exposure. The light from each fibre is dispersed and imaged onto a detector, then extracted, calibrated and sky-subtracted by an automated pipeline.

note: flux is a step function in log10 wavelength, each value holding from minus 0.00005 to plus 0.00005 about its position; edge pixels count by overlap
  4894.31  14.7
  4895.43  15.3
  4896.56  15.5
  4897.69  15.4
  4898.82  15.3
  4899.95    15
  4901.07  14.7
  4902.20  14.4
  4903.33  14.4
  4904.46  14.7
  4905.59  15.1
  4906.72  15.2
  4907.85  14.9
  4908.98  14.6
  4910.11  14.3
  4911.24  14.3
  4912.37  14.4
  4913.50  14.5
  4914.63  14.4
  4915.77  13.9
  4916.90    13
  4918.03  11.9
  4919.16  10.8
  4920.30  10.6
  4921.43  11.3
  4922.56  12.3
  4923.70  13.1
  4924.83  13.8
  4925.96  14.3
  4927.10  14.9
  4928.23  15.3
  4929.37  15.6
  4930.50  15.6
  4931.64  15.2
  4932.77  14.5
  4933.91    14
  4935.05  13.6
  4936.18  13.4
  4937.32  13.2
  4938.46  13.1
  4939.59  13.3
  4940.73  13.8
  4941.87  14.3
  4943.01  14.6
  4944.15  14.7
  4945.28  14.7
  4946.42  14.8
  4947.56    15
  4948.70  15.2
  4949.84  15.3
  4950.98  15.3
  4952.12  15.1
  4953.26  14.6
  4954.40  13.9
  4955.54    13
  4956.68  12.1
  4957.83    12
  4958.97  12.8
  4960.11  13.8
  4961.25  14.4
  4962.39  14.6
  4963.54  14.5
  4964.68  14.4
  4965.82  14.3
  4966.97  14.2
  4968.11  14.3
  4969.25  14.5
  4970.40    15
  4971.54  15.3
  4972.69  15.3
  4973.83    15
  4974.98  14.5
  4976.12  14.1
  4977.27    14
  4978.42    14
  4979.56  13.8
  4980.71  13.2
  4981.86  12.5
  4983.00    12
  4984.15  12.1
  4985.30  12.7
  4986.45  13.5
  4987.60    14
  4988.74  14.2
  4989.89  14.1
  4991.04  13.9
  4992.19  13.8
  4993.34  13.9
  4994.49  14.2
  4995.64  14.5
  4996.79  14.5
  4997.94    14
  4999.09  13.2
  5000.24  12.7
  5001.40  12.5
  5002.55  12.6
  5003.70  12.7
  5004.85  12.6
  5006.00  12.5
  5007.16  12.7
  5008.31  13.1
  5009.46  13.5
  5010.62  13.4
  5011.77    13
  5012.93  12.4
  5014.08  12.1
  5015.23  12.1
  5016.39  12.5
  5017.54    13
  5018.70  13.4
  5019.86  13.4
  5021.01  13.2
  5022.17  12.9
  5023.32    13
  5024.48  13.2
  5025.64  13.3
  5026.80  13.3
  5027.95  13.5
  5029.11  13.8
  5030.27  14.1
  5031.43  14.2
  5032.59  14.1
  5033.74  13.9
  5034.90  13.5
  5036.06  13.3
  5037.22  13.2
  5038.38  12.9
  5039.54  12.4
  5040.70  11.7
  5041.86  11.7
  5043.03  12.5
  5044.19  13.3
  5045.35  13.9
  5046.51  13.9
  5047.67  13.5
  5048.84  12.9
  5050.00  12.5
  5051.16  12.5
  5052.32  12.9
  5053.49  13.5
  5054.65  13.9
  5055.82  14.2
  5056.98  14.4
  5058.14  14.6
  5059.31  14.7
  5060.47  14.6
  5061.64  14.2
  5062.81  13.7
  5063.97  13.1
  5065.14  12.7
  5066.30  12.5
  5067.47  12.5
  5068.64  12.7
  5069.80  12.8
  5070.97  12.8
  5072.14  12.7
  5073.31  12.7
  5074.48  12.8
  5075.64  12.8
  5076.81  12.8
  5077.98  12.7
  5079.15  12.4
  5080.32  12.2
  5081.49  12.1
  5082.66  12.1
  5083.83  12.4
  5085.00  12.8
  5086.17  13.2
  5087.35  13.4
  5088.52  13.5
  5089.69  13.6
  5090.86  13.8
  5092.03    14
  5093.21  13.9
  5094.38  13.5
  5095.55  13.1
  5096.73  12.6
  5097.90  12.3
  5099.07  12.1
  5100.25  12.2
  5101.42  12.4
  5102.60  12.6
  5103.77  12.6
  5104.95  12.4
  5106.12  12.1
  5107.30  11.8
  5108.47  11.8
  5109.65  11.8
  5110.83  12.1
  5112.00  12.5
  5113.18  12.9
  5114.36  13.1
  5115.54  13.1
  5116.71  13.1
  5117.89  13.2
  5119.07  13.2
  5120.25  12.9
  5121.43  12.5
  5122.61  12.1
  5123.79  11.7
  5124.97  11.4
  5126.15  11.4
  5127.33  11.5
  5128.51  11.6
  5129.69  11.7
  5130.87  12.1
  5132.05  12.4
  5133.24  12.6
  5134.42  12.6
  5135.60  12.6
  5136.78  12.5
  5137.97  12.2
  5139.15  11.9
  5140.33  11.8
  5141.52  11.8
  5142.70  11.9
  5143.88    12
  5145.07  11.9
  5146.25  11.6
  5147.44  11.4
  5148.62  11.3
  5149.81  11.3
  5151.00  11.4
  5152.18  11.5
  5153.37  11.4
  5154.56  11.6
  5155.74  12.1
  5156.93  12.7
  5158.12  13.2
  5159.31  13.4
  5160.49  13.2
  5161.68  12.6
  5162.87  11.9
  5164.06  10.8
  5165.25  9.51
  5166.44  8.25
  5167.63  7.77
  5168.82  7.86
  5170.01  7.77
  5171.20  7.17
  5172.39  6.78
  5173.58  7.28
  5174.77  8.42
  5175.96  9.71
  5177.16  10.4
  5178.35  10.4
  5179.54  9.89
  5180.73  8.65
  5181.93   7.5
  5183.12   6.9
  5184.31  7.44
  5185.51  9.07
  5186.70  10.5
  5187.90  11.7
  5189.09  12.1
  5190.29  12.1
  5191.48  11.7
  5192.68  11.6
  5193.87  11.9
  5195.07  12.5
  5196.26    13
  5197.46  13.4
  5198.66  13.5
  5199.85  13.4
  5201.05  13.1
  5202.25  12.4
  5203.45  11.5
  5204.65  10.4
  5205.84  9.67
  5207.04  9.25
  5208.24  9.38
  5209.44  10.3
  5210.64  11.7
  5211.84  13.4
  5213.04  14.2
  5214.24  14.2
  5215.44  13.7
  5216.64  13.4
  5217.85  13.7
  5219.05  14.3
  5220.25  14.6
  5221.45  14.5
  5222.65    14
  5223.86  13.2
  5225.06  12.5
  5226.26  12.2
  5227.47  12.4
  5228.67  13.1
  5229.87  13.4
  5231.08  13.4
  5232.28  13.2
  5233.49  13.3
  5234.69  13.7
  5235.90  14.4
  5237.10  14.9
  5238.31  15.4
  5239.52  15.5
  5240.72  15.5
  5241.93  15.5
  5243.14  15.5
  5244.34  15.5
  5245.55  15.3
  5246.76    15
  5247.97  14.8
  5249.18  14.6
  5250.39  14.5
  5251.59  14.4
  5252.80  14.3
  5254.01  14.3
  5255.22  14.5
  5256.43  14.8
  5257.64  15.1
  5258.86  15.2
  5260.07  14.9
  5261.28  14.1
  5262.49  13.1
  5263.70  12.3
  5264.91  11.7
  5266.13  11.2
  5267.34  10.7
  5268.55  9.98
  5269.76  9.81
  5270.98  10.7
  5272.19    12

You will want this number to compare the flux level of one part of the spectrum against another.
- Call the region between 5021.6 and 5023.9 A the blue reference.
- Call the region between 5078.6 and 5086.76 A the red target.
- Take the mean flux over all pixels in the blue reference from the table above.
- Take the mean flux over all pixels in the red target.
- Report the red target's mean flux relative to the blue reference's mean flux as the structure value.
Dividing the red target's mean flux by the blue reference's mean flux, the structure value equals 0.96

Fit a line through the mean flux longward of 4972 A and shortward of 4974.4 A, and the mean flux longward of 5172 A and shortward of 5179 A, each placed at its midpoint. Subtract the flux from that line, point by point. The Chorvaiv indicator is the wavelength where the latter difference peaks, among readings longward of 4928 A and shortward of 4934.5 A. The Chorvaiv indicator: 4933.91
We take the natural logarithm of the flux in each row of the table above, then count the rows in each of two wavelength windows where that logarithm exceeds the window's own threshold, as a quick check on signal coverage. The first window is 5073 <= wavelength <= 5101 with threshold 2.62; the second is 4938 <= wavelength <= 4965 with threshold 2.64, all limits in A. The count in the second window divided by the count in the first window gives 5.0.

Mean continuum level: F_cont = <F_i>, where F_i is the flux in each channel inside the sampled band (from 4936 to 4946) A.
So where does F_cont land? 13.9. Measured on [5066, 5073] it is 12.7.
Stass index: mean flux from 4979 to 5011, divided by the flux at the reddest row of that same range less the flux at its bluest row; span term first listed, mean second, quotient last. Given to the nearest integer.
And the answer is -33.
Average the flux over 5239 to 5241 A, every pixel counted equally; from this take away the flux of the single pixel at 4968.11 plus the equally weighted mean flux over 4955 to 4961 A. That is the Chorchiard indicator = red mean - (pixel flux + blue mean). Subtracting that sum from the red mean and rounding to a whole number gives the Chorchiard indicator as -12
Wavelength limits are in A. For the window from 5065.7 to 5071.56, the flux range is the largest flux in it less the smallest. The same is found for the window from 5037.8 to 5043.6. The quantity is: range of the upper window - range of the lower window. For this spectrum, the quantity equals -0.9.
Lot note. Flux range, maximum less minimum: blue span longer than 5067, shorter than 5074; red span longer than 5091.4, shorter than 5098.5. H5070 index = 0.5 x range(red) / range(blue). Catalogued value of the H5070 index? 2.8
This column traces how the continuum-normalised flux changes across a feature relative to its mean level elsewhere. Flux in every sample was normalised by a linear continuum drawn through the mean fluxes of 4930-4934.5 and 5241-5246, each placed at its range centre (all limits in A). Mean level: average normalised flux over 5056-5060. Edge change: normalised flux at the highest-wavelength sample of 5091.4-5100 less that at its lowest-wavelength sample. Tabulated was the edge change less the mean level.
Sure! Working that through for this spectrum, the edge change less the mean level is -1.09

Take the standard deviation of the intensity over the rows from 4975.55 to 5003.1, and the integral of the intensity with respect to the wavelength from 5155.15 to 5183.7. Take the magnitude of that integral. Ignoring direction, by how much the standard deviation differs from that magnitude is 278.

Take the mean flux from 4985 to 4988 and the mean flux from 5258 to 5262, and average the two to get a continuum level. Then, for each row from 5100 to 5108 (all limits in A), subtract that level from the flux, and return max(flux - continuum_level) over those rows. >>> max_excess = -1.5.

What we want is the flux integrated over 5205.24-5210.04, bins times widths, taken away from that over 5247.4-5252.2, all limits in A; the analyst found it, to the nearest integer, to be 24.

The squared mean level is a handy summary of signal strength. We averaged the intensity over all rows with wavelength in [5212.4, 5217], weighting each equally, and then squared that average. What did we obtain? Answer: 193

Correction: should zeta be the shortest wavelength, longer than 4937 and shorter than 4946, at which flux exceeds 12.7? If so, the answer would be 4937.32 A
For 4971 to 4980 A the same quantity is 4971.54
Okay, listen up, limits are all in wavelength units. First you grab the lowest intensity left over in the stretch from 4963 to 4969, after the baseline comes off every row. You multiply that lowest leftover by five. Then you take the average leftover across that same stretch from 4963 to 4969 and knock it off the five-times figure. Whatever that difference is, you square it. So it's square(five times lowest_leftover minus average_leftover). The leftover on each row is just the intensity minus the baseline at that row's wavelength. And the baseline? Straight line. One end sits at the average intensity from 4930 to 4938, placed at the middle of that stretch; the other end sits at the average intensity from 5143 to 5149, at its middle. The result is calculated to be 2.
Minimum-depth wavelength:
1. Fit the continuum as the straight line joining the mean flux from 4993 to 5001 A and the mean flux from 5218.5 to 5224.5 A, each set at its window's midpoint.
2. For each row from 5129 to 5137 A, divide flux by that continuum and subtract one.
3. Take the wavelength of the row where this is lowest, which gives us 5129.69 A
